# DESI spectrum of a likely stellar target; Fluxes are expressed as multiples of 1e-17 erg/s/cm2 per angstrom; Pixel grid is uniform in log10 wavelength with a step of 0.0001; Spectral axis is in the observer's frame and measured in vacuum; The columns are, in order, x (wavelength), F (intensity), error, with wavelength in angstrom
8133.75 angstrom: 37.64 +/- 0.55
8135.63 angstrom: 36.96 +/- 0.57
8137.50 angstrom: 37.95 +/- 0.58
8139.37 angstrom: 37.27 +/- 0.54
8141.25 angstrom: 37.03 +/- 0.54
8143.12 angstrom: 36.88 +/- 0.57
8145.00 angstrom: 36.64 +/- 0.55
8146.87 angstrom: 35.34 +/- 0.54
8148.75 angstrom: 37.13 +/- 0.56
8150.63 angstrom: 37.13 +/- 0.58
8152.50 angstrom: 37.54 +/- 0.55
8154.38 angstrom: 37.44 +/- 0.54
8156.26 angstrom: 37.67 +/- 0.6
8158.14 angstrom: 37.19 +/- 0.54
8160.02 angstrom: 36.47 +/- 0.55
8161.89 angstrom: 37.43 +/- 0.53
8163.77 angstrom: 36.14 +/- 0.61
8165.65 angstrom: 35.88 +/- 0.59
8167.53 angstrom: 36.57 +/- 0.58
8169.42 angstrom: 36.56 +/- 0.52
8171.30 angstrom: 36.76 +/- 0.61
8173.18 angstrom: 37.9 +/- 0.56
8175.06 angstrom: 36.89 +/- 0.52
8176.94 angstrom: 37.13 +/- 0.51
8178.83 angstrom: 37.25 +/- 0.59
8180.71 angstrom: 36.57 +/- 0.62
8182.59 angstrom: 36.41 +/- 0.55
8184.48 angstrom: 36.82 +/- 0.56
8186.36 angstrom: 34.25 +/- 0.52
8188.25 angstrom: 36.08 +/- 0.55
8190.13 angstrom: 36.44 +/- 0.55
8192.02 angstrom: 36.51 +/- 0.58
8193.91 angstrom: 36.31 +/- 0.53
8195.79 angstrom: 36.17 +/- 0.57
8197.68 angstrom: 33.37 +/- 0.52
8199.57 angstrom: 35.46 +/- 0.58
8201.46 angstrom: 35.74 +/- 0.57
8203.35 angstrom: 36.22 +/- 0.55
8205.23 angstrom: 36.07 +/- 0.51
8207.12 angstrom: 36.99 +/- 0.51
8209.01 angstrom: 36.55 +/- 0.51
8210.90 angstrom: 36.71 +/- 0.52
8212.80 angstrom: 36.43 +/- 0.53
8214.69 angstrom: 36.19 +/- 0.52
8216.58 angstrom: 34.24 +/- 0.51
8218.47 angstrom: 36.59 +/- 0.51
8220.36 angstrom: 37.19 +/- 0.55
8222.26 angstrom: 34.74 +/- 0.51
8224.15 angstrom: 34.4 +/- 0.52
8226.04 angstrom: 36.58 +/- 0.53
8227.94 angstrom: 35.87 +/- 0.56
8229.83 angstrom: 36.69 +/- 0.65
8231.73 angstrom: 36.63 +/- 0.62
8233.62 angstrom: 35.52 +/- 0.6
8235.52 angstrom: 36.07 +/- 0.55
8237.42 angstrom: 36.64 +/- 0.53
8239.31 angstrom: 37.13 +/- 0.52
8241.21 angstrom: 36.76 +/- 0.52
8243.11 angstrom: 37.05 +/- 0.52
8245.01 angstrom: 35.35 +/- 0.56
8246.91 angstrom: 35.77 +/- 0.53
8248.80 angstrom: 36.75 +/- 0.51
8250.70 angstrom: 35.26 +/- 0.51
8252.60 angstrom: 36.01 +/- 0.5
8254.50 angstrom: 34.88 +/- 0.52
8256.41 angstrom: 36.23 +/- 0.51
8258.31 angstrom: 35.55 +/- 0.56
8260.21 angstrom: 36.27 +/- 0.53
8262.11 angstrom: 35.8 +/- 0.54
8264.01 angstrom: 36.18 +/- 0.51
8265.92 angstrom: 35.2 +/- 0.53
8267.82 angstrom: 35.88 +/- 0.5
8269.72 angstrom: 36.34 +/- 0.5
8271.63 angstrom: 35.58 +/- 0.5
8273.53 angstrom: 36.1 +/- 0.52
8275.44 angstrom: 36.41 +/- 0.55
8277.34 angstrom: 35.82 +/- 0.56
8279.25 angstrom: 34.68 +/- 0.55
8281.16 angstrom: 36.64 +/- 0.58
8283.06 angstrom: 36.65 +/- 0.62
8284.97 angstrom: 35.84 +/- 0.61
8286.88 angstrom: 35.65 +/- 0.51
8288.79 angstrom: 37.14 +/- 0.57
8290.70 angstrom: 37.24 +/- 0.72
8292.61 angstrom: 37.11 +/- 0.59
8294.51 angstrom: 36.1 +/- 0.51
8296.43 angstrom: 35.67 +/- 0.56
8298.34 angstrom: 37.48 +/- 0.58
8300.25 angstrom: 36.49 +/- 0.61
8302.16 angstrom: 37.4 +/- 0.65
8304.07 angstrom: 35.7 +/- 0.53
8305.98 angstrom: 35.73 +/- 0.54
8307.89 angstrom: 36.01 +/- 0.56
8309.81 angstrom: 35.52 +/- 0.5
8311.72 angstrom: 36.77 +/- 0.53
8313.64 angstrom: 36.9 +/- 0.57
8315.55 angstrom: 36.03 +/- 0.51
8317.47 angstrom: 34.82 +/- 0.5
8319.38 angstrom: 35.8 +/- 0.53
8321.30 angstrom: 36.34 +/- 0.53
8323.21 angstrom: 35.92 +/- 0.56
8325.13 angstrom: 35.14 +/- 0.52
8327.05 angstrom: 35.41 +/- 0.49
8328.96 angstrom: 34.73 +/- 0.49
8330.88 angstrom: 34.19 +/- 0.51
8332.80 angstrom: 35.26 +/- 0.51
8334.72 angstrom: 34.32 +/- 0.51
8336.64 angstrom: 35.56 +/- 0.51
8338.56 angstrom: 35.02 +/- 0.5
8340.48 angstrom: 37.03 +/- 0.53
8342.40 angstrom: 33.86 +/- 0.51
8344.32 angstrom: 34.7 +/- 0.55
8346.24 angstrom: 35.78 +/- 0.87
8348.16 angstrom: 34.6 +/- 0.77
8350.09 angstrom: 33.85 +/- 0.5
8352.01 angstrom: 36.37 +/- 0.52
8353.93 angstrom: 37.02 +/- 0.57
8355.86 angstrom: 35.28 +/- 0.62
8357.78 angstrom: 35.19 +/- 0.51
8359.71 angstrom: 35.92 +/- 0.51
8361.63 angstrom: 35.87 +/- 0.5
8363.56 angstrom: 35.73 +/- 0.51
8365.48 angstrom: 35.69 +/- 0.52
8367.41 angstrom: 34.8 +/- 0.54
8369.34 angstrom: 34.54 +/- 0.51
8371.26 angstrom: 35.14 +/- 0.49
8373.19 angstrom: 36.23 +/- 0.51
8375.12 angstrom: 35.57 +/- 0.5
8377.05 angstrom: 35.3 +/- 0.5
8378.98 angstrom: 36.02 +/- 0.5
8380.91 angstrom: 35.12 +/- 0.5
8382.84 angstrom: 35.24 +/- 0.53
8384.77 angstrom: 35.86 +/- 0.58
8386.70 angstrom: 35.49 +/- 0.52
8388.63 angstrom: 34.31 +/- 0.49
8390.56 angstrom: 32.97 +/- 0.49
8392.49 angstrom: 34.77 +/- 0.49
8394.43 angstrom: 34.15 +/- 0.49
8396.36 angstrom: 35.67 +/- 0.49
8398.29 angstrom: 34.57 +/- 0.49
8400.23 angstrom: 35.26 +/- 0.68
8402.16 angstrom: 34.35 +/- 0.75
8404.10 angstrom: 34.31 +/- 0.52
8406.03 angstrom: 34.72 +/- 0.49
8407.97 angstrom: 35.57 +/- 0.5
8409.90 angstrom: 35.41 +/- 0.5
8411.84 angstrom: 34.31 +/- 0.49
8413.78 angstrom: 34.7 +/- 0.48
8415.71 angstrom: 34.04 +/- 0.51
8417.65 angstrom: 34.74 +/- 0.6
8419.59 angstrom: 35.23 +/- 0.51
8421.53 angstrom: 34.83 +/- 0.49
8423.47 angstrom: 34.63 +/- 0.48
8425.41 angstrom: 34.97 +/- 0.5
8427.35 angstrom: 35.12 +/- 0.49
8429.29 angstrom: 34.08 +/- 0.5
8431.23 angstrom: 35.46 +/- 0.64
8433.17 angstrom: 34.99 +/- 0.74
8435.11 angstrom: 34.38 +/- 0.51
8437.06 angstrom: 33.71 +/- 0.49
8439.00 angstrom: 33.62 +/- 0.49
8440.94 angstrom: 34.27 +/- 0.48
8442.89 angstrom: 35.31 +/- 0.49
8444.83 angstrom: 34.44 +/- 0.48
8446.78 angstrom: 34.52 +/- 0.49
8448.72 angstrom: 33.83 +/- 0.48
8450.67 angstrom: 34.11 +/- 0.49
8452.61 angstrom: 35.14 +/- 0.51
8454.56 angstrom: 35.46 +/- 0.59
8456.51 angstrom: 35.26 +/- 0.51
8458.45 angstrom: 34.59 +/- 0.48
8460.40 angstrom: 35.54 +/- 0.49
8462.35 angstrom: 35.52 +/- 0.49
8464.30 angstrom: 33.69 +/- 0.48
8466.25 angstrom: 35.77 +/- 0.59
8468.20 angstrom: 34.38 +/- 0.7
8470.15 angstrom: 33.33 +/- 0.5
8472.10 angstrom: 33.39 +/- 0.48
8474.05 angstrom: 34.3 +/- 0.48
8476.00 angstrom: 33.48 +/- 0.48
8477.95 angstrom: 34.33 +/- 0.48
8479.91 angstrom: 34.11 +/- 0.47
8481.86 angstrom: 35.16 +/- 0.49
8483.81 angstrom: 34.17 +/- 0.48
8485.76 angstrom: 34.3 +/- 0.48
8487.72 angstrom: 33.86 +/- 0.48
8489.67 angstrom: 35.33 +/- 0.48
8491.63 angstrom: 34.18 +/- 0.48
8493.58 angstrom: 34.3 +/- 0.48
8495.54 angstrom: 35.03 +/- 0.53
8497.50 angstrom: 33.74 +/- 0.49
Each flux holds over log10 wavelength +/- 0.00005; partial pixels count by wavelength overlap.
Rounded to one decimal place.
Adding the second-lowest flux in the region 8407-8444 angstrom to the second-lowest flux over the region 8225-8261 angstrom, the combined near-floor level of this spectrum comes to 69.0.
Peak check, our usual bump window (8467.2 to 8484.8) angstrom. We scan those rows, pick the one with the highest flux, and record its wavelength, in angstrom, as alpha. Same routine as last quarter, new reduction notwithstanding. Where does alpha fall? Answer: 8481.86 angstrom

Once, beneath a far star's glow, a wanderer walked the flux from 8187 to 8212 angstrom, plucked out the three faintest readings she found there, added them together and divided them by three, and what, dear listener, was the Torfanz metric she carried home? 34.9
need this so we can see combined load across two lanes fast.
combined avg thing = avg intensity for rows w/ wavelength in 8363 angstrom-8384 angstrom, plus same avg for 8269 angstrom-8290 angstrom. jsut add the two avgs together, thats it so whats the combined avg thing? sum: 71.5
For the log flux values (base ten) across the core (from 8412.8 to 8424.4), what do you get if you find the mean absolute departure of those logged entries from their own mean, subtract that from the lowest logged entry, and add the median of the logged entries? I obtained 3.07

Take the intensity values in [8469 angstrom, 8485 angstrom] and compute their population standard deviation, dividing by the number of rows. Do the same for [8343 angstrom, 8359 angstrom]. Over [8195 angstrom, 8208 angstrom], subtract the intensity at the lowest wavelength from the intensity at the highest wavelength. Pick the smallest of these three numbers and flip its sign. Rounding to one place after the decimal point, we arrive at -0.6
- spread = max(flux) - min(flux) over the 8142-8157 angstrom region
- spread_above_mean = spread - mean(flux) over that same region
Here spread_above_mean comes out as -34.6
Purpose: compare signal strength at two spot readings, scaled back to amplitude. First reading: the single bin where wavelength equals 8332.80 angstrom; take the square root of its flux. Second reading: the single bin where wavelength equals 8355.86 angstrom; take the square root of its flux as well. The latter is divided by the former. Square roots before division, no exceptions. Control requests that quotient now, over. 1.00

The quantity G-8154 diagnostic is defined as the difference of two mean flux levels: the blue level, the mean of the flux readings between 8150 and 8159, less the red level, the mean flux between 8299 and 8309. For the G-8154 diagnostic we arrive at 1.1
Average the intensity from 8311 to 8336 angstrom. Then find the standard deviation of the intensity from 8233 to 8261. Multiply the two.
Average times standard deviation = 24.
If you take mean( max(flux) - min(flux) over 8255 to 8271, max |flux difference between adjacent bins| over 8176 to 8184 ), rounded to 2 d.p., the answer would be 0.91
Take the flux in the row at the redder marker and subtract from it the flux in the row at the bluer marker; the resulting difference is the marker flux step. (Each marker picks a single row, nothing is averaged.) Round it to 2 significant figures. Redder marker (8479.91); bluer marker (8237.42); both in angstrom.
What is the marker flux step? -2.5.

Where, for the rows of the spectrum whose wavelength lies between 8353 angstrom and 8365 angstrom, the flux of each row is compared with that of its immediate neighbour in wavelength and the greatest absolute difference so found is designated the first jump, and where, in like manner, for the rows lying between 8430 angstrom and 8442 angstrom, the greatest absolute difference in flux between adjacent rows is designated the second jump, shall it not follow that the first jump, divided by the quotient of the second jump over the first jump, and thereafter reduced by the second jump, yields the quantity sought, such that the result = 3.8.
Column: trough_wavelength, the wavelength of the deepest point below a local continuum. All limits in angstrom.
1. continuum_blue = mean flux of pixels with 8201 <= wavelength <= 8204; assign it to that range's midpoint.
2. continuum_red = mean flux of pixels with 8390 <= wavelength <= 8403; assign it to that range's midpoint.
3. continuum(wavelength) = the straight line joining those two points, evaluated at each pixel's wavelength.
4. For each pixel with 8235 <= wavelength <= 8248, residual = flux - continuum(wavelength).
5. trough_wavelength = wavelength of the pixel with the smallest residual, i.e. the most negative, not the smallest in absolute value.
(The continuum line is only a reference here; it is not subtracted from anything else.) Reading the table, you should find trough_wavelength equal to 8245.01 angstrom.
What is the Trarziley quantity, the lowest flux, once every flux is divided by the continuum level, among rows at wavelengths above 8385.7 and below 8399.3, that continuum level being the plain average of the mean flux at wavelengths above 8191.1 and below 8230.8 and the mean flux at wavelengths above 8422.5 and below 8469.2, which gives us 0.933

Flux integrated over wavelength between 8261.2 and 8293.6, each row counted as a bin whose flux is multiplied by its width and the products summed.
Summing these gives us 1171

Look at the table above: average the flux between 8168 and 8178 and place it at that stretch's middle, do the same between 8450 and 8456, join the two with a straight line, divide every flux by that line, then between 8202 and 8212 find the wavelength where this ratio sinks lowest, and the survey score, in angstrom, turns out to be 8205.23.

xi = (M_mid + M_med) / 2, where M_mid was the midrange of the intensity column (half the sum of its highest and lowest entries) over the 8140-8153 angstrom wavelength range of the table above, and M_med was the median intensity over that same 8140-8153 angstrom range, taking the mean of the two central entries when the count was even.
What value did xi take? 36.7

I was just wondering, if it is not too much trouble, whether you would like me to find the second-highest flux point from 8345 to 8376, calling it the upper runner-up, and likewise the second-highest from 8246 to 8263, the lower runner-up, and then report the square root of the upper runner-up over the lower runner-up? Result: 1.00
